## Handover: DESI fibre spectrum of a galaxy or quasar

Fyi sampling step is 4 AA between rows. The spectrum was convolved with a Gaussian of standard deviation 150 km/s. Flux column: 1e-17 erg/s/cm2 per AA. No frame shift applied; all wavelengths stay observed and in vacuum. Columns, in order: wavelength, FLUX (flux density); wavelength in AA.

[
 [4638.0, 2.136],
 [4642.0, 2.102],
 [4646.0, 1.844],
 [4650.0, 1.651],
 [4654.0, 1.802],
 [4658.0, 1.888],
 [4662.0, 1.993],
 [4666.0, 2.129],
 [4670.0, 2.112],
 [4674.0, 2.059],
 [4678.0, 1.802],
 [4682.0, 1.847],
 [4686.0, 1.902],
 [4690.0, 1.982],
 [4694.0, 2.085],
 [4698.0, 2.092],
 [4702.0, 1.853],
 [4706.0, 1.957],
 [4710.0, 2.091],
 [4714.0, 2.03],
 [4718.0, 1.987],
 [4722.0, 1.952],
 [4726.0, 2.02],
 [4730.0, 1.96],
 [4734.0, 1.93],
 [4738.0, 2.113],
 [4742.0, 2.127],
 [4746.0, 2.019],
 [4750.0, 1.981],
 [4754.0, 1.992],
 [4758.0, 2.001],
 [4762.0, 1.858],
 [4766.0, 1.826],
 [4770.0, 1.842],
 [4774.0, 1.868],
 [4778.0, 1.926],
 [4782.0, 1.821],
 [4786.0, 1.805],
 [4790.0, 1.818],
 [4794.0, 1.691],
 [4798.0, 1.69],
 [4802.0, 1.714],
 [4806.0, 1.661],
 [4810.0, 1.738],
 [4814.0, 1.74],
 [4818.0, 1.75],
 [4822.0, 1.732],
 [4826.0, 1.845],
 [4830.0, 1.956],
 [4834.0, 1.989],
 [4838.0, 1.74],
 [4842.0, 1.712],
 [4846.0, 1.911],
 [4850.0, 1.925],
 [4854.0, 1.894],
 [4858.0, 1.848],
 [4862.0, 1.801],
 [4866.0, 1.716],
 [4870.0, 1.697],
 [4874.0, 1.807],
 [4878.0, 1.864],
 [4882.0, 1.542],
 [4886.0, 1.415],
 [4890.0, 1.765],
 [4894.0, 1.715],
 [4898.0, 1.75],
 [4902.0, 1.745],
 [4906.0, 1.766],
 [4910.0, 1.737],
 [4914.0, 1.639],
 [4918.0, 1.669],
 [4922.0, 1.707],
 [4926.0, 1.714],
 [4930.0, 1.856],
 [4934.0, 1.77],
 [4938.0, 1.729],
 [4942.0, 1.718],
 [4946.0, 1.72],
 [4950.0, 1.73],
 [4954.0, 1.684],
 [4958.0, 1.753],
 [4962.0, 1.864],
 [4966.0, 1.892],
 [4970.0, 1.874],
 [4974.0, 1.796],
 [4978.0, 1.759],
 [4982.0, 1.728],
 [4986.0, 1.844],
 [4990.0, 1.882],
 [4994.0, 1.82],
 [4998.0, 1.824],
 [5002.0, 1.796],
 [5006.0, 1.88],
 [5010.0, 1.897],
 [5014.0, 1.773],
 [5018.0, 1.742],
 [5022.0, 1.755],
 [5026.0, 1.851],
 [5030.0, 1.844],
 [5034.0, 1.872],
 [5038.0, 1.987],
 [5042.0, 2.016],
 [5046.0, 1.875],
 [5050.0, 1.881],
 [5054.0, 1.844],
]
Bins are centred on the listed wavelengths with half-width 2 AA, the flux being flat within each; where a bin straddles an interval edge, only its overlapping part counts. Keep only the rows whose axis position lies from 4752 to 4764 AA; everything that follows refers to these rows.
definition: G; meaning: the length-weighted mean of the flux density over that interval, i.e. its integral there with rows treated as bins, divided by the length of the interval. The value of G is 1.95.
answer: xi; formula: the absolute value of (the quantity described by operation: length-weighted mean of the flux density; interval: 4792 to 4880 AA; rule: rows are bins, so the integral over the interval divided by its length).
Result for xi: 1.79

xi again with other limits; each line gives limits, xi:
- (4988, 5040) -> 1.84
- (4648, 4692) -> 1.92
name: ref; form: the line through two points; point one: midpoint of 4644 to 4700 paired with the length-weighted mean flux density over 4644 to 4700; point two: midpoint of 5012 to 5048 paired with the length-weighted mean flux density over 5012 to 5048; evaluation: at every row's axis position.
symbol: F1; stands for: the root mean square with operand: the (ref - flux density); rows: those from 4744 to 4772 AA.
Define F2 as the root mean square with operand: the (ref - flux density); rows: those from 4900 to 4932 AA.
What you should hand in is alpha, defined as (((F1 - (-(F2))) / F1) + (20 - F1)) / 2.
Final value 11.5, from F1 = 0.077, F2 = 0.17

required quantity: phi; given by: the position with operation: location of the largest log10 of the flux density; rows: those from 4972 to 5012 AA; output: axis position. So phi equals 5010.0 AA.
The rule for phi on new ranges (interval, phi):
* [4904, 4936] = 4930.0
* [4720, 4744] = 4742.0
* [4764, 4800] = 4778.0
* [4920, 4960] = 4930.0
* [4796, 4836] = 4834.0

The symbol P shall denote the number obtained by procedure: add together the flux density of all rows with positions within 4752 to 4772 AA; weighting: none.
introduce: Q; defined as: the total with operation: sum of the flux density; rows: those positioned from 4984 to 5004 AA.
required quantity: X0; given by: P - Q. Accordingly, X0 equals 0.4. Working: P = 9.5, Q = 9.2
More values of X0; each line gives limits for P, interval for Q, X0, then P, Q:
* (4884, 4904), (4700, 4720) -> -1.5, 8.4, 9.9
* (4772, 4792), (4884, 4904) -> 0.8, 9.2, 8.4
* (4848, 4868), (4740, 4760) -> -0.9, 9.2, 10.1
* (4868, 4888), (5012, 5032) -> -0.6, 8.3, 9.0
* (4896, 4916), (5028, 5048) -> -1.0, 8.6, 9.6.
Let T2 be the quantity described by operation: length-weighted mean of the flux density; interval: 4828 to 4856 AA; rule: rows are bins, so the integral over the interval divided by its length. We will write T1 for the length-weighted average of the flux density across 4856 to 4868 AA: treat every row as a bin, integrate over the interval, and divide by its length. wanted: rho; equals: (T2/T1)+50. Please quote 51.0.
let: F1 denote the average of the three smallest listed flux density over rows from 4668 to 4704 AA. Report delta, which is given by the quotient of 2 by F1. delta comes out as 1.09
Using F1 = 1.83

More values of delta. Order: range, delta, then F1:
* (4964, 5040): 1.15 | 1.74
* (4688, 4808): 1.19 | 1.68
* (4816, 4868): 1.16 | 1.72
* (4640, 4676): 1.13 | 1.77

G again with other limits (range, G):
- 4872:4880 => 1.84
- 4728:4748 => 2.03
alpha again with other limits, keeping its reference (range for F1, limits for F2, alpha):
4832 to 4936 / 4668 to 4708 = 10.7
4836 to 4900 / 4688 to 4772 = 10.7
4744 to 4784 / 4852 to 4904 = 11.8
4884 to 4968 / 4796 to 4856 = 10.8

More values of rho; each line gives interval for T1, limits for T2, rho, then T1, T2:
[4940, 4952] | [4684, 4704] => 51.2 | 1.72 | 1.98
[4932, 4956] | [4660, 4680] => 51.2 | 1.73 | 2.02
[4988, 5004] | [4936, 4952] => 50.9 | 1.83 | 1.72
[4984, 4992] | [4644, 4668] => 51.0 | 1.86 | 1.88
